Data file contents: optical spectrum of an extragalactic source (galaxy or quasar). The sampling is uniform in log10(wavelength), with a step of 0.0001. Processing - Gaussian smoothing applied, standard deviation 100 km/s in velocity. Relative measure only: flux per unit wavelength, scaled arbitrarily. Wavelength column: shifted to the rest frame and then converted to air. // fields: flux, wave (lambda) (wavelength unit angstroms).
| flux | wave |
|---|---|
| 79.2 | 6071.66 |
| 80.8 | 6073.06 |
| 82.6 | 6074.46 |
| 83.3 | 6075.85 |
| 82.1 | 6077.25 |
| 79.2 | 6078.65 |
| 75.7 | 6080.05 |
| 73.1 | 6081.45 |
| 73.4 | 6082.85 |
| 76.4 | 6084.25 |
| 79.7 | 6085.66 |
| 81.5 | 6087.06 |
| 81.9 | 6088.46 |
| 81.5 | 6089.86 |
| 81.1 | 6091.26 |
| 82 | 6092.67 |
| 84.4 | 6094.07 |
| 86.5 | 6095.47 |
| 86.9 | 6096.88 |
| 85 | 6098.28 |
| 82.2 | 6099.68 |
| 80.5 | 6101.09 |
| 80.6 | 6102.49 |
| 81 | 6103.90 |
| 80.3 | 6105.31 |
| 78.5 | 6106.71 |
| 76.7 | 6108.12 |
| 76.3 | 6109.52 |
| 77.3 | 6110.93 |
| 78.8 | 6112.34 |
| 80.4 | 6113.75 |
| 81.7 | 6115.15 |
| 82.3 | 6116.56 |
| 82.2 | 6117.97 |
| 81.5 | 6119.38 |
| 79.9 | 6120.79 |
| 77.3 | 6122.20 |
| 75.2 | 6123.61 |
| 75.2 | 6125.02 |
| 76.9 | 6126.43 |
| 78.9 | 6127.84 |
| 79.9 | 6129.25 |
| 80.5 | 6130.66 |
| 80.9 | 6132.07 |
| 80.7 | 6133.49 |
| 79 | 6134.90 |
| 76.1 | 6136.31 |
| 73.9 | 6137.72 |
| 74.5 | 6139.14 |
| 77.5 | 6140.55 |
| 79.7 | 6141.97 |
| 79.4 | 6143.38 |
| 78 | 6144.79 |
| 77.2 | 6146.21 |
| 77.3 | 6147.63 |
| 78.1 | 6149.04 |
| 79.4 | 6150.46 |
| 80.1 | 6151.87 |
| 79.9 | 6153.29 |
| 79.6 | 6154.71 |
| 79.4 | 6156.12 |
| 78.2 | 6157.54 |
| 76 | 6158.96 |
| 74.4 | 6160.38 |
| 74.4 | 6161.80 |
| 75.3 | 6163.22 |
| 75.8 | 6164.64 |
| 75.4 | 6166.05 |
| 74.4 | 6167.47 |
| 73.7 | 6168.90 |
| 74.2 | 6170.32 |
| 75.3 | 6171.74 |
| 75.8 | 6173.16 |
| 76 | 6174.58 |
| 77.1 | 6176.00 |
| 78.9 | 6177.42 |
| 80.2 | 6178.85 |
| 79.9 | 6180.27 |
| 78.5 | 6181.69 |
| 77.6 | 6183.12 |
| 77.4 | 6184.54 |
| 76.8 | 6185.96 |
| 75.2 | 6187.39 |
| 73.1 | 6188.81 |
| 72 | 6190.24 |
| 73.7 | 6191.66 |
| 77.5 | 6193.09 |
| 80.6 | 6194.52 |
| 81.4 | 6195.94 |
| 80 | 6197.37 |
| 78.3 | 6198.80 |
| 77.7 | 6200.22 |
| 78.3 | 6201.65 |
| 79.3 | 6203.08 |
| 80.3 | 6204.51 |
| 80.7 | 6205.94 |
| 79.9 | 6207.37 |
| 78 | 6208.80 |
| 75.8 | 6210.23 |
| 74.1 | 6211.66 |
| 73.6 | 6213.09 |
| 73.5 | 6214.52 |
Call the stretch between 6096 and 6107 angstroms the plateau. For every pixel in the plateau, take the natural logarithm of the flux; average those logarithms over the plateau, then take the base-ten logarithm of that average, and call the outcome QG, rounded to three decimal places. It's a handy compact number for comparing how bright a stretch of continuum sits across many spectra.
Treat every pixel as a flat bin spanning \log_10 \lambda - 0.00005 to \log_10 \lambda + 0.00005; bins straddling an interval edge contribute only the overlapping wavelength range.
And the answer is 0.644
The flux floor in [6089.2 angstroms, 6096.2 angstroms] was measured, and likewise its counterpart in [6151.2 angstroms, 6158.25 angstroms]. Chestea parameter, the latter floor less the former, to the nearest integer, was -3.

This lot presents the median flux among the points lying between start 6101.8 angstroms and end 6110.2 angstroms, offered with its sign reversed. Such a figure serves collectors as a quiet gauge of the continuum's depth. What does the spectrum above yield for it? -79.4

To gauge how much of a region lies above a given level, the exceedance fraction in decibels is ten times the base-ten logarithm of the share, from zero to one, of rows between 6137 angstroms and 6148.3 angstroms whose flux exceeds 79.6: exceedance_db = -9.0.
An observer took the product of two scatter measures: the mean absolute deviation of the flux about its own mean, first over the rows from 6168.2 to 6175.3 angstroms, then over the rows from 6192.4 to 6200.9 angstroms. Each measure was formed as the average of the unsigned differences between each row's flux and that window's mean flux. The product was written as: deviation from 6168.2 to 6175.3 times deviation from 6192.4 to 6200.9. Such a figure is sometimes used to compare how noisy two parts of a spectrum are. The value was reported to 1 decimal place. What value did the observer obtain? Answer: 1.2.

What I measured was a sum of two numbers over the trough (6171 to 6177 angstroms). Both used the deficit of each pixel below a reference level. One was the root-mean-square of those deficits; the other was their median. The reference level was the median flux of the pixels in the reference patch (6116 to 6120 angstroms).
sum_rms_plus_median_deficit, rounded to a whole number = 12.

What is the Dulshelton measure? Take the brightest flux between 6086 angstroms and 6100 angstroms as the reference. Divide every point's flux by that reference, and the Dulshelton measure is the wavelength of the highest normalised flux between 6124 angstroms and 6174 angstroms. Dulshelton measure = 6132.07 angstroms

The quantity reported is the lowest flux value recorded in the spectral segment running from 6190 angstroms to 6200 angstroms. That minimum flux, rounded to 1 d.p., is 72.0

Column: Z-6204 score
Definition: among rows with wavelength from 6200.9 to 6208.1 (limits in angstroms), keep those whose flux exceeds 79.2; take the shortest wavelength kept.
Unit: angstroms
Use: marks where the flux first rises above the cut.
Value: 6203.08 angstroms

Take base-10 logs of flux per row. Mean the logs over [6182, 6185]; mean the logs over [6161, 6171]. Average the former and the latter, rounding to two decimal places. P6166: 1.88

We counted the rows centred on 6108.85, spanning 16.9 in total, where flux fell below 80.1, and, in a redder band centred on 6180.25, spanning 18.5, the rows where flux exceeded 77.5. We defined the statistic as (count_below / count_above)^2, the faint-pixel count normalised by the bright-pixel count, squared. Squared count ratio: 1.0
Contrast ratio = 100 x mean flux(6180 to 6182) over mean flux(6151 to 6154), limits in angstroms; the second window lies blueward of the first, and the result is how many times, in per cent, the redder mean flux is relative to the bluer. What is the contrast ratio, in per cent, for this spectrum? 99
